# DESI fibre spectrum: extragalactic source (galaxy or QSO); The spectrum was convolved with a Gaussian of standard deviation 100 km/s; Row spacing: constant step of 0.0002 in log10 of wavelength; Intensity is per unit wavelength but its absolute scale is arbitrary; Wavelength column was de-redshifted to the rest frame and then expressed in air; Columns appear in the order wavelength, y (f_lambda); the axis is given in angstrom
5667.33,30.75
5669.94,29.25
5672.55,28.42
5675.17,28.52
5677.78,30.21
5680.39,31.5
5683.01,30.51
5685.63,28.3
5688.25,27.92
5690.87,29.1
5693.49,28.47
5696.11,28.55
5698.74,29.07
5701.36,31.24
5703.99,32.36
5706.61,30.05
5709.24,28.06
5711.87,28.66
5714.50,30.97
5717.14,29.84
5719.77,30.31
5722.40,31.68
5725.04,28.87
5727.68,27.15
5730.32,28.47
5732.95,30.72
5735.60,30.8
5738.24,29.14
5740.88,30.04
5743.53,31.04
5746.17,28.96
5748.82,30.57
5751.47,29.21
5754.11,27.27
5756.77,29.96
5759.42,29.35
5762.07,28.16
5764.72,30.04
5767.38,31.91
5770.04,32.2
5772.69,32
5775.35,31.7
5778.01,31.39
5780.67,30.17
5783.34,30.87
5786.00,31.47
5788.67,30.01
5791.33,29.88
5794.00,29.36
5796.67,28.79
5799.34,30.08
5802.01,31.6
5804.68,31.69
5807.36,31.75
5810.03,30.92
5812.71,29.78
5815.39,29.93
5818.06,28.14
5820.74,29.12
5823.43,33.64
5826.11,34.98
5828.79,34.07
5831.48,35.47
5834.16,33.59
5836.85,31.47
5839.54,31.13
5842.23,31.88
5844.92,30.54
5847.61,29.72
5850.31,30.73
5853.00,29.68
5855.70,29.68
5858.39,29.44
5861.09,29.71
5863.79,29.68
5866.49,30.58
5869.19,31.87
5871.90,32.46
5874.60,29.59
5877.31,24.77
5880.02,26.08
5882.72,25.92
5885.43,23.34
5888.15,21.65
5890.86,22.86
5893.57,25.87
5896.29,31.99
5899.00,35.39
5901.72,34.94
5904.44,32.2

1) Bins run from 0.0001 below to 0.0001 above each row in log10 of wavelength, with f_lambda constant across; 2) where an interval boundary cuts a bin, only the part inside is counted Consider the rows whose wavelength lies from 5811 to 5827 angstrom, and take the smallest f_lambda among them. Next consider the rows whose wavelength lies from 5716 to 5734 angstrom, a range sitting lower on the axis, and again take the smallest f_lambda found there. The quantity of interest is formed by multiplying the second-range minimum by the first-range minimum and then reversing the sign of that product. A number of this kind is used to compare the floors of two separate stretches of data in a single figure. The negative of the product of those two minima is -764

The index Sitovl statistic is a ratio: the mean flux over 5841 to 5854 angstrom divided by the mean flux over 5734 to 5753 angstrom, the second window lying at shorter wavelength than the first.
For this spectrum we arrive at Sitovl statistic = 1.02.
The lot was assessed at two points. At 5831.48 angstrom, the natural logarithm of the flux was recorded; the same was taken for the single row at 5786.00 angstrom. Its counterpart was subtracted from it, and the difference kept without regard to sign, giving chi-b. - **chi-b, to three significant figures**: 0.120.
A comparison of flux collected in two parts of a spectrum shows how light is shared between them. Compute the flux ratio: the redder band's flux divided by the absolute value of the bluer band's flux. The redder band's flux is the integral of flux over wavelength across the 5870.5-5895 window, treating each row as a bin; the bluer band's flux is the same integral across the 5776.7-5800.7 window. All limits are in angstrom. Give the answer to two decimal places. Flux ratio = 0.87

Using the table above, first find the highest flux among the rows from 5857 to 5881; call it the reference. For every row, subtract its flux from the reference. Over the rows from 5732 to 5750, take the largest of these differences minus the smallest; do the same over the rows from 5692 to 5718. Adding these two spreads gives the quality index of 6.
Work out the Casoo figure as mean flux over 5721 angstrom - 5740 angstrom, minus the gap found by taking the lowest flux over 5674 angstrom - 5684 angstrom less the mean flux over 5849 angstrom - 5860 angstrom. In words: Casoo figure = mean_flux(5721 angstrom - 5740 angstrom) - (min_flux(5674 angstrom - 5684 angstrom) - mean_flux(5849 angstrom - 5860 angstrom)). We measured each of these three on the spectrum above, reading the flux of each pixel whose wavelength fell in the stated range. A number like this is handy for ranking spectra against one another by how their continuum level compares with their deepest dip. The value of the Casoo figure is 31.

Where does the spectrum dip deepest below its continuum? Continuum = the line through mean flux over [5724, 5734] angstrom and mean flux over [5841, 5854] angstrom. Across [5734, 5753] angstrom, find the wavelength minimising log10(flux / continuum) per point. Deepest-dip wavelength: 5746.17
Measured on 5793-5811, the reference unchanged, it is 5796.67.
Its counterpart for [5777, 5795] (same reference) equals 5794.00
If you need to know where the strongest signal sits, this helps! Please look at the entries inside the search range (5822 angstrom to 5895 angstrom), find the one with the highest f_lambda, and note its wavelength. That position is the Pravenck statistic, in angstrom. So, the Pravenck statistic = 5831.48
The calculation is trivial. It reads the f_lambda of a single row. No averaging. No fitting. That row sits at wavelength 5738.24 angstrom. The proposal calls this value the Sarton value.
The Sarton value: 29.14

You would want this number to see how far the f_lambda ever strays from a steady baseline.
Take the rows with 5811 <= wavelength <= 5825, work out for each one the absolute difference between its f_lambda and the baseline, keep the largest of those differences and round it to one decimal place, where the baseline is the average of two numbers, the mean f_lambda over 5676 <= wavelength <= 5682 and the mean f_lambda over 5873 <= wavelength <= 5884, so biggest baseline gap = 4.9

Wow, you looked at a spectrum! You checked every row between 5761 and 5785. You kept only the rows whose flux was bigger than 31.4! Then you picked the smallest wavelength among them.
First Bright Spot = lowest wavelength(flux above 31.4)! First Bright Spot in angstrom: 5767.38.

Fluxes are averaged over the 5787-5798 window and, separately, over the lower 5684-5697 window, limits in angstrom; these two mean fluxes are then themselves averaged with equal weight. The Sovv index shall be 29.0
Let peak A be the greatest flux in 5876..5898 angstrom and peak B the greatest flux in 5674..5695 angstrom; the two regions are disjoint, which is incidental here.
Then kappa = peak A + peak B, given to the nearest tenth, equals 63.5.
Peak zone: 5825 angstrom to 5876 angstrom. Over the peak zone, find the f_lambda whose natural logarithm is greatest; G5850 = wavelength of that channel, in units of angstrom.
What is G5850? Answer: 5831.48 angstrom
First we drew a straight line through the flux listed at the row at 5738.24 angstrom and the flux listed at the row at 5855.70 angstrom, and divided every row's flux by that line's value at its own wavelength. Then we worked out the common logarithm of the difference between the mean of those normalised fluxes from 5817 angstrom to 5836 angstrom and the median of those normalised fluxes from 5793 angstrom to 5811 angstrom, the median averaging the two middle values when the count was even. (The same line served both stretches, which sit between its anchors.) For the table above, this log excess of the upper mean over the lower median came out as -1.2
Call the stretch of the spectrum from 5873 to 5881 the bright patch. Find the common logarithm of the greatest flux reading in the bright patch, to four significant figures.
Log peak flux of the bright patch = 1.471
